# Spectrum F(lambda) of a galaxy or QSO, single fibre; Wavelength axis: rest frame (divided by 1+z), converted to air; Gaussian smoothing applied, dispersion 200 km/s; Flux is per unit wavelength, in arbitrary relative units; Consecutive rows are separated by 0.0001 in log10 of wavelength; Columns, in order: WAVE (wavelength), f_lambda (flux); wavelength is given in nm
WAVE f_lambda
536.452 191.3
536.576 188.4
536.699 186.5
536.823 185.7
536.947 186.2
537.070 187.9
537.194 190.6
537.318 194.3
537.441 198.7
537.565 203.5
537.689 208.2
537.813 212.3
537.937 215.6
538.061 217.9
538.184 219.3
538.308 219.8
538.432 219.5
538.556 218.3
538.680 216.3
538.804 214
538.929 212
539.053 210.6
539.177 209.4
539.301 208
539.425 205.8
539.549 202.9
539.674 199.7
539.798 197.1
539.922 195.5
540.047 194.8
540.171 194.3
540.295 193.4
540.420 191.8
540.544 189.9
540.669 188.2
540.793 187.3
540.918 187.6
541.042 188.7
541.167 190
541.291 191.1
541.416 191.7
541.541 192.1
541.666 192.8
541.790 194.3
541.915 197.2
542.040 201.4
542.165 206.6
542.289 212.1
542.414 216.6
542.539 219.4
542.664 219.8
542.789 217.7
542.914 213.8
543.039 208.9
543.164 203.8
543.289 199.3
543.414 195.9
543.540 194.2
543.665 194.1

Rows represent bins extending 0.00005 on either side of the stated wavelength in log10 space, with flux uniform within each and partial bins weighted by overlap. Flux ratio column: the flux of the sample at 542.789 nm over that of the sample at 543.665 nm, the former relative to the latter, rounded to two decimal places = 1.12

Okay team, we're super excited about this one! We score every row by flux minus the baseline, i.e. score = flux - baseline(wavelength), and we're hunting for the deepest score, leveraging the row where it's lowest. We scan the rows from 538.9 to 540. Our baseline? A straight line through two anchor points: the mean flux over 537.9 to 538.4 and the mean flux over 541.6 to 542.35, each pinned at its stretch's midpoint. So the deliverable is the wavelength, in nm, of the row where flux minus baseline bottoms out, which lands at 539.922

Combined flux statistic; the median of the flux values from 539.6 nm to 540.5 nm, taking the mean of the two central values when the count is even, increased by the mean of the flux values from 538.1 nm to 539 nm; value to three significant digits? 412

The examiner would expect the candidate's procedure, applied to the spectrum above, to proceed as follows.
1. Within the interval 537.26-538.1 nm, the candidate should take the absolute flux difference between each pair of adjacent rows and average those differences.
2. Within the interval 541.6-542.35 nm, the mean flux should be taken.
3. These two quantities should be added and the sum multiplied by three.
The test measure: 614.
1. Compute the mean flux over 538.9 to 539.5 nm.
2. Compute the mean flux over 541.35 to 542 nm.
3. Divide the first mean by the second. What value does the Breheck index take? 1.08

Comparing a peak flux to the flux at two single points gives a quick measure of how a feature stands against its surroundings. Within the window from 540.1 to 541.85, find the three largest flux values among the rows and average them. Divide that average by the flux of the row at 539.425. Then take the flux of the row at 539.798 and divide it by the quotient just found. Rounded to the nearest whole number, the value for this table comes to 209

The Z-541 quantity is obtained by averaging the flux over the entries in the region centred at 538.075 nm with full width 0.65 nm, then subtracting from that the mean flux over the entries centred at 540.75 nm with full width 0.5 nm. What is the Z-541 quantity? 29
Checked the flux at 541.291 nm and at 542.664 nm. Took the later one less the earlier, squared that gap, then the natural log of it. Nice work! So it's 6.7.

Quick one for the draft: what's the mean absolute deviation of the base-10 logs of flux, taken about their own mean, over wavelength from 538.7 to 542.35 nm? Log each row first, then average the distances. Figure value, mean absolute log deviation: 0.016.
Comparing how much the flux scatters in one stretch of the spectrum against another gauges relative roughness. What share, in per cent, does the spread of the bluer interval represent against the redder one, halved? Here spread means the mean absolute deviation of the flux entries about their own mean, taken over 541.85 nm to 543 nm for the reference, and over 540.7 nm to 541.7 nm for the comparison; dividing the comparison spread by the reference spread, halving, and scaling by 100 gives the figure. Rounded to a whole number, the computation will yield 13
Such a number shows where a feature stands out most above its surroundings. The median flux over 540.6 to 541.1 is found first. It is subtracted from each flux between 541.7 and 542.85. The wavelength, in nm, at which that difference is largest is 542.664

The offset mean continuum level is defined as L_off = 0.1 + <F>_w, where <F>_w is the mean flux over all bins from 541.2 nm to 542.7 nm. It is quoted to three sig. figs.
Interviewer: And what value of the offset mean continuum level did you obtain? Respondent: 203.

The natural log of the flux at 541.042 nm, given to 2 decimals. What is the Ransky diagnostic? 5.24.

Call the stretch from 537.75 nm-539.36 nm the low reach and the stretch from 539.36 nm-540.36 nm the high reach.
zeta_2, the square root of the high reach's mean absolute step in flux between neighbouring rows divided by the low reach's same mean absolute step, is 1.0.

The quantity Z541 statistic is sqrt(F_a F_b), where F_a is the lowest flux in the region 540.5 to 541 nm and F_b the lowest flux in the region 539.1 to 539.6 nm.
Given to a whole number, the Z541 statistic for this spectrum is 195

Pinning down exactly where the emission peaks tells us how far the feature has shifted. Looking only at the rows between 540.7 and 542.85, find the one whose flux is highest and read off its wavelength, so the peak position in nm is 542.664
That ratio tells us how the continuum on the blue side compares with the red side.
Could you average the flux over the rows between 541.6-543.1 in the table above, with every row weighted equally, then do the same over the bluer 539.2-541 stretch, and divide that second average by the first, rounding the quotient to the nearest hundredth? 0.94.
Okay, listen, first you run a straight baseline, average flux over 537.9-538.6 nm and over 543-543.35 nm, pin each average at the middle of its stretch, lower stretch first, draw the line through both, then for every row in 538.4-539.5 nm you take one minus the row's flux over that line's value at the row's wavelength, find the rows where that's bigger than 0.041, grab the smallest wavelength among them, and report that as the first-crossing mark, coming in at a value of 539.425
